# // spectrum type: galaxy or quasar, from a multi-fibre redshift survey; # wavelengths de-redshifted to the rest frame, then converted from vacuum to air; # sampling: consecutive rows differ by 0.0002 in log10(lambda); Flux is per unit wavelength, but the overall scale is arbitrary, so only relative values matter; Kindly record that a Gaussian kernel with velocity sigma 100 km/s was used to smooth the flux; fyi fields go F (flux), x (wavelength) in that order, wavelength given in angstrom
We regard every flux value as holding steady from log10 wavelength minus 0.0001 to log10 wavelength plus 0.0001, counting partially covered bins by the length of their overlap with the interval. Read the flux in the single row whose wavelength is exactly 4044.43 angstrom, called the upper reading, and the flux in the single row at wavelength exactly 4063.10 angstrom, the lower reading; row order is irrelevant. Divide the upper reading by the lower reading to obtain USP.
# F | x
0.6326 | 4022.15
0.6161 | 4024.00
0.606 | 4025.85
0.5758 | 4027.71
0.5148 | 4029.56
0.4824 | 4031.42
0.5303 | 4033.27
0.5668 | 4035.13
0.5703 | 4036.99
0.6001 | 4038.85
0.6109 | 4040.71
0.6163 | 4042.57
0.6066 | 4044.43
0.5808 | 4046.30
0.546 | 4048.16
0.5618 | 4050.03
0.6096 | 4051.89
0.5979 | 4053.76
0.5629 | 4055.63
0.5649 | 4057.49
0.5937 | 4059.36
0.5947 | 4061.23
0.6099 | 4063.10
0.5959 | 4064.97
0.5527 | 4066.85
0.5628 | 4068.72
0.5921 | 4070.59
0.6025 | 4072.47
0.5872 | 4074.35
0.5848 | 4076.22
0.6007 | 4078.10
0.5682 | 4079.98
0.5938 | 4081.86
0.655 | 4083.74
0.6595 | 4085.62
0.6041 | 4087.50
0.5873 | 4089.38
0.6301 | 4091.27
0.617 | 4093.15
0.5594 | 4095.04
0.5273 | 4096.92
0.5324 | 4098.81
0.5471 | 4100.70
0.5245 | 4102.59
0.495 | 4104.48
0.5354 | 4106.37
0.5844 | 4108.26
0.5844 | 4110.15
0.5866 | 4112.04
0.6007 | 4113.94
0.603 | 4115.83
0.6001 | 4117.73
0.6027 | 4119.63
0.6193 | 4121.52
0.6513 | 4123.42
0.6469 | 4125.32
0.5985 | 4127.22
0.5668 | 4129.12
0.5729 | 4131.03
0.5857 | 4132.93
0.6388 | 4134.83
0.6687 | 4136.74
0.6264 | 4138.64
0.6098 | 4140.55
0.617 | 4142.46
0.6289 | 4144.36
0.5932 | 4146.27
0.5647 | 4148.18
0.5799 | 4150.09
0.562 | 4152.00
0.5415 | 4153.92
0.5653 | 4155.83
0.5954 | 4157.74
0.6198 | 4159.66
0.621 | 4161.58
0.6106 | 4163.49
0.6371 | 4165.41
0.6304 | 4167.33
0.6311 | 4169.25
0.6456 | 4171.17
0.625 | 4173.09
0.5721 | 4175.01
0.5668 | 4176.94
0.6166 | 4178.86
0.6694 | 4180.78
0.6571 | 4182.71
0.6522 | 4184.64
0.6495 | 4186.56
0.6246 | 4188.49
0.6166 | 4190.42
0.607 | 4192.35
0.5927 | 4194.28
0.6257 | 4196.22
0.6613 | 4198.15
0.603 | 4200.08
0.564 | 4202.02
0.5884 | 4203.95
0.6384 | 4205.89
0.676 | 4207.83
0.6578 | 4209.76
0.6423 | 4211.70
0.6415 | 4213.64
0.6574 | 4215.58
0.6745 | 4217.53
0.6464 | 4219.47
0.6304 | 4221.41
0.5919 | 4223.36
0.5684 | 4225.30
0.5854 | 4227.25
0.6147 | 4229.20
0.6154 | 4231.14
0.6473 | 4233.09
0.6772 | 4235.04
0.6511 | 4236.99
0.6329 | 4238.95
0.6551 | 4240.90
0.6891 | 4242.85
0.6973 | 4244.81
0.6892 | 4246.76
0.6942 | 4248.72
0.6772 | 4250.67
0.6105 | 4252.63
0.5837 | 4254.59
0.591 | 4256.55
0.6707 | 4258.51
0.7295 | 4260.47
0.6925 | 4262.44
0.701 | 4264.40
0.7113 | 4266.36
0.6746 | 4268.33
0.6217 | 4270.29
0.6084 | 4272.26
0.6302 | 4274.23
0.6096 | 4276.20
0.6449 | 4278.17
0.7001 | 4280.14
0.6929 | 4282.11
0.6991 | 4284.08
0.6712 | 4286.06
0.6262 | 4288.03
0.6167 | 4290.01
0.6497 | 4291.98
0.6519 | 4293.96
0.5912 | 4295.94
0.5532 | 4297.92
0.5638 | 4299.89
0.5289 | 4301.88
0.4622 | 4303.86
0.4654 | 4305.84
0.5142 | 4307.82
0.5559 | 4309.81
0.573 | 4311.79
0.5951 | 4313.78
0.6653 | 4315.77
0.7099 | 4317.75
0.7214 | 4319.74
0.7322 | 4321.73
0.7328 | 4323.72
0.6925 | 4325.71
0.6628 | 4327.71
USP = 0.99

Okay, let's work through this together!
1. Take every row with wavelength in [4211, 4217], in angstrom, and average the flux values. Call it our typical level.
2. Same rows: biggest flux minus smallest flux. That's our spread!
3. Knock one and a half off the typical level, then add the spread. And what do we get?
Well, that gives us -0.84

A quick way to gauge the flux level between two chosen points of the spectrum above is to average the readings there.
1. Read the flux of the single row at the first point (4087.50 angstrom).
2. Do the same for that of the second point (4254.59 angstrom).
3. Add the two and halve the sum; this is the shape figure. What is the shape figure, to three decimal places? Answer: 0.594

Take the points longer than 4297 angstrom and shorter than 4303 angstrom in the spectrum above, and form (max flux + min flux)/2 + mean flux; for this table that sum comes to 1.09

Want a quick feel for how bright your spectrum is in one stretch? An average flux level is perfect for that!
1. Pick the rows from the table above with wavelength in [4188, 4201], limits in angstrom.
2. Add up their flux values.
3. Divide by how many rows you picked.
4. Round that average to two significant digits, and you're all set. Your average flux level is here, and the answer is 0.62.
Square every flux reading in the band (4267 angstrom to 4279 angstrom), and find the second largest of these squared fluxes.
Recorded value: 0.416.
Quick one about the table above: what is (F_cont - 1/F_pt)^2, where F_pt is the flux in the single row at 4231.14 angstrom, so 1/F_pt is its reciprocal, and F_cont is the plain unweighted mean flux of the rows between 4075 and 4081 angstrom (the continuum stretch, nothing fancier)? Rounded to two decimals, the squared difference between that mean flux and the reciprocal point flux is 1.08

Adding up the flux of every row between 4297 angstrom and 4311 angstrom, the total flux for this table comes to 3.6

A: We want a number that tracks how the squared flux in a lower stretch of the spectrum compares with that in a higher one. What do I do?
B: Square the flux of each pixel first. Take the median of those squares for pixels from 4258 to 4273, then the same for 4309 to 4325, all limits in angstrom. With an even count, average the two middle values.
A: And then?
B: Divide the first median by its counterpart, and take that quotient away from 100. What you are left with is 99.0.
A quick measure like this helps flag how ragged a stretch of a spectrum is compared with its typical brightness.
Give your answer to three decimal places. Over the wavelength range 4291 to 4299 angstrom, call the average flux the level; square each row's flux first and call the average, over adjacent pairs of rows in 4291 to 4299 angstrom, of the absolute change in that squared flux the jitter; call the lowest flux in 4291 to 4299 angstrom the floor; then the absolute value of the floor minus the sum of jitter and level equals 0.099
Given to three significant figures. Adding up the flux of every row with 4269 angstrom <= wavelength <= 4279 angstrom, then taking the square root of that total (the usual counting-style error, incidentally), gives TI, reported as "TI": 1.76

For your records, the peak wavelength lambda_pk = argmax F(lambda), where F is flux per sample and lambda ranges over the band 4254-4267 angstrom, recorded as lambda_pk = 4260.47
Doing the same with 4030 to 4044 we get 4042.57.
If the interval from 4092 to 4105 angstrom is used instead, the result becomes 4093.15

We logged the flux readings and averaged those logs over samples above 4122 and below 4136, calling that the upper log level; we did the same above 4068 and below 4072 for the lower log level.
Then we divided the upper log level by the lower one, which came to 0.91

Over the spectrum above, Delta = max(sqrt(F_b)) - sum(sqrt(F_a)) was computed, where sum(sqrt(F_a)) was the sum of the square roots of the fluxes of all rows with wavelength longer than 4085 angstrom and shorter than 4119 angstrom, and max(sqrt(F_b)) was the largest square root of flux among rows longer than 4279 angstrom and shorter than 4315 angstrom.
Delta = -12.8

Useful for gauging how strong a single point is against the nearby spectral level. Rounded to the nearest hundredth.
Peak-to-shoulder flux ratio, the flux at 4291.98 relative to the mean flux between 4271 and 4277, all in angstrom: 1.05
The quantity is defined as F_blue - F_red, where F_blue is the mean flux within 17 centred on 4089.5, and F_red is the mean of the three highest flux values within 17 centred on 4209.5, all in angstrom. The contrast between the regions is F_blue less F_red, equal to -0.066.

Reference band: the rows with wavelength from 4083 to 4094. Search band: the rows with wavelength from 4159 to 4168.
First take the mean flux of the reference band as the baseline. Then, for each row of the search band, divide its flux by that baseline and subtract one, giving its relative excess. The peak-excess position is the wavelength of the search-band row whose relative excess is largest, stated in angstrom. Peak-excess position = 4165.41 angstrom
